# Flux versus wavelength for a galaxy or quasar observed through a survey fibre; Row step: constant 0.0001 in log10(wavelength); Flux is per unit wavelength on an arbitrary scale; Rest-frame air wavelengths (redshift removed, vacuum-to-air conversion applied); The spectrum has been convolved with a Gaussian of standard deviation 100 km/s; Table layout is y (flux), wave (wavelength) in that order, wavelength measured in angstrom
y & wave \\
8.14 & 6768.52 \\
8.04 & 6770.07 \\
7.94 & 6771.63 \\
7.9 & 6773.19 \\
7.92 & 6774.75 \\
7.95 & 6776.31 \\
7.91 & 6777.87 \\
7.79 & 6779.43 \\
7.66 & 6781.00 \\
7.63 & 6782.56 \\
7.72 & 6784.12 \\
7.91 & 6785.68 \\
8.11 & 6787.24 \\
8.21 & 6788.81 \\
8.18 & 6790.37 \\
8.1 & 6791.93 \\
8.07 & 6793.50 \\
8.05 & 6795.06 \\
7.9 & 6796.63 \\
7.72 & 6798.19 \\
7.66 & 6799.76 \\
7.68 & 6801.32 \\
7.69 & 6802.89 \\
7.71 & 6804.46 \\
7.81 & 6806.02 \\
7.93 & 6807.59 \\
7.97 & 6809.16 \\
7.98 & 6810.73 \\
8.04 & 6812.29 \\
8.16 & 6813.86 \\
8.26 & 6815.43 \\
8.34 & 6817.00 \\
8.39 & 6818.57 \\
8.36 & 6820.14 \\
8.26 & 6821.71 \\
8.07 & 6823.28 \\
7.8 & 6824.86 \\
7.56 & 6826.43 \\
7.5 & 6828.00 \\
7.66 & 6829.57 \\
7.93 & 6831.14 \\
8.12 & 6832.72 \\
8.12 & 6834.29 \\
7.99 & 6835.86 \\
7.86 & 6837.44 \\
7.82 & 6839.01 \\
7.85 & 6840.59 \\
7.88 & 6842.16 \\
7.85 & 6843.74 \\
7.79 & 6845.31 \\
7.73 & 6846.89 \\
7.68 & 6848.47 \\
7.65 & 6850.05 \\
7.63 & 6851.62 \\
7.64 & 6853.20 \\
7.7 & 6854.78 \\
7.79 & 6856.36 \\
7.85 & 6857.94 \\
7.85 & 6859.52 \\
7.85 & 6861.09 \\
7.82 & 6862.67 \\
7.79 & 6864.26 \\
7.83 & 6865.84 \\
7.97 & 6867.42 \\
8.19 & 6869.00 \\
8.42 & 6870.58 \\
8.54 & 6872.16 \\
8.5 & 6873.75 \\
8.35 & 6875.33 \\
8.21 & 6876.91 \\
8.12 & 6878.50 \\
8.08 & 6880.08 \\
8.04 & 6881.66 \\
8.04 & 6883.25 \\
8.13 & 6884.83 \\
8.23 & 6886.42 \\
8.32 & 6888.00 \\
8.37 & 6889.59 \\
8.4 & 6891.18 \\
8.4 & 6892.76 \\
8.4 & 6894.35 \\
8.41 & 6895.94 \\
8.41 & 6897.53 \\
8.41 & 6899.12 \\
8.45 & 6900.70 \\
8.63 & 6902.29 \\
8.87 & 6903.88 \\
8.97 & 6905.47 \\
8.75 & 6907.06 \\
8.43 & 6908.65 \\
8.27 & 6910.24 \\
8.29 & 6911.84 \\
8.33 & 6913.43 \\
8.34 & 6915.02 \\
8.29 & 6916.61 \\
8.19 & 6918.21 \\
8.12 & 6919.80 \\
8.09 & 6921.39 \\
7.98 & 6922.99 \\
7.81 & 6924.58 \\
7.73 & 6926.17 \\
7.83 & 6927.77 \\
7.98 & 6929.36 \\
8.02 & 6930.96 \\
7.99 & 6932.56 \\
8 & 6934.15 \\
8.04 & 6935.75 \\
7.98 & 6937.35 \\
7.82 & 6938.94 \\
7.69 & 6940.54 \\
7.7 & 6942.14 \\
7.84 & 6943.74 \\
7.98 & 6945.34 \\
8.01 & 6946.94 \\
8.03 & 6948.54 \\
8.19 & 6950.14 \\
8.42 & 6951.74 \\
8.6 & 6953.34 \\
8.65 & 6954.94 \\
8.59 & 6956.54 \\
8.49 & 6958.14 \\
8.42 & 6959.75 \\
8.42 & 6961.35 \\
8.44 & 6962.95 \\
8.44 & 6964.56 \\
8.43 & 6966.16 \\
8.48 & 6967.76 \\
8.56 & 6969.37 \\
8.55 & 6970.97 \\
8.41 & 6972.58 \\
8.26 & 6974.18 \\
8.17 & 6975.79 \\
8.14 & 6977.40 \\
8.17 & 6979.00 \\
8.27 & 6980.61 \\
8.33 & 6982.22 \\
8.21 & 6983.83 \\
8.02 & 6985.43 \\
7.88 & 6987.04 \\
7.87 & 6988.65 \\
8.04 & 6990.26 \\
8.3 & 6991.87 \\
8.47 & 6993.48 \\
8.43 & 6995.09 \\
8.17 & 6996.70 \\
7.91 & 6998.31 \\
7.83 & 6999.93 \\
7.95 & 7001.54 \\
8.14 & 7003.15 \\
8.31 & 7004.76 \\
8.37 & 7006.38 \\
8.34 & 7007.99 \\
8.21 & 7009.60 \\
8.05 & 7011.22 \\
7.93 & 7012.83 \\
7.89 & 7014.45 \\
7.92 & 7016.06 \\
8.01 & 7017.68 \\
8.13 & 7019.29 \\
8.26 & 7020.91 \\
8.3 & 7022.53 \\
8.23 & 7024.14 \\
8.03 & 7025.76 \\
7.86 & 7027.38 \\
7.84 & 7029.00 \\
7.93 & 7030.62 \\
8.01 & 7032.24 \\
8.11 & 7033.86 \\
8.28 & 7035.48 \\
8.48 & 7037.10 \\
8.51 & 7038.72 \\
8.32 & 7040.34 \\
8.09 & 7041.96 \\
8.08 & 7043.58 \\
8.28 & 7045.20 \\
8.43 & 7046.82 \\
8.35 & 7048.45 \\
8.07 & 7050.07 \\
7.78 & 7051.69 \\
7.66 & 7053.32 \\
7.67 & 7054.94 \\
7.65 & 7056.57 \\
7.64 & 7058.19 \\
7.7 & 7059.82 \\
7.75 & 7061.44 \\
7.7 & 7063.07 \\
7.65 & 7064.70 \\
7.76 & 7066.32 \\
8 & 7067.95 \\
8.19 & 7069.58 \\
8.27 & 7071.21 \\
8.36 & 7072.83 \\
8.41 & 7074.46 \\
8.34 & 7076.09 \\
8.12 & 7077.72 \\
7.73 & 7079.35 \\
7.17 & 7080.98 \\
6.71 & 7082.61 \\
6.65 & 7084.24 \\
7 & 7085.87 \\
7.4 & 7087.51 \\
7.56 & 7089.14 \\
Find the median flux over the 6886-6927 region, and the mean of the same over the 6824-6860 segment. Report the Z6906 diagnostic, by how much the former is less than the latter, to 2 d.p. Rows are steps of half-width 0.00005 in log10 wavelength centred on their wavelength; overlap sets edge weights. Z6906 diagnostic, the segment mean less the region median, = -0.56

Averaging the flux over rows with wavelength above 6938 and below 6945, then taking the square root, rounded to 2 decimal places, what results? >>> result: 2.79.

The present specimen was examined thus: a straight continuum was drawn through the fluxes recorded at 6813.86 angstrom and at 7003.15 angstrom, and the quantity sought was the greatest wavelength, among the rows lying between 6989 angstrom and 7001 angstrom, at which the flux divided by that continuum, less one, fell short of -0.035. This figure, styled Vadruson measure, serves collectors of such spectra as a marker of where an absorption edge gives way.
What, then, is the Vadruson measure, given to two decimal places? 6999.93 angstrom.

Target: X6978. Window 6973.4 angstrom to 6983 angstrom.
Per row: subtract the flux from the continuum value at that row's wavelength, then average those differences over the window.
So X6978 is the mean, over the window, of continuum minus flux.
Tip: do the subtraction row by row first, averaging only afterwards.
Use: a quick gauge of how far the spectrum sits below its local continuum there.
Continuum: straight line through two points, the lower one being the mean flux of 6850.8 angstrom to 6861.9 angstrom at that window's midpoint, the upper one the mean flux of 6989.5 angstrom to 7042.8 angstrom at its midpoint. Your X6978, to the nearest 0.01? -0.17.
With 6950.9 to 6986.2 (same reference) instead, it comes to -0.36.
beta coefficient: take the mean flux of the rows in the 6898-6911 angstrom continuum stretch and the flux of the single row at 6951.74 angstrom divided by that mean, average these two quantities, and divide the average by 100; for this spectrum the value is 0.0479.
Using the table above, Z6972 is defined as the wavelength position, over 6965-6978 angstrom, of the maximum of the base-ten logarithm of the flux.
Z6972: 6969.37 angstrom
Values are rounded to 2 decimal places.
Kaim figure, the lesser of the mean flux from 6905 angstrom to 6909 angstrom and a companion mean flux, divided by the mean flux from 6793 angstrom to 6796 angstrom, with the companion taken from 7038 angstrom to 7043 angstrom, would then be 1.03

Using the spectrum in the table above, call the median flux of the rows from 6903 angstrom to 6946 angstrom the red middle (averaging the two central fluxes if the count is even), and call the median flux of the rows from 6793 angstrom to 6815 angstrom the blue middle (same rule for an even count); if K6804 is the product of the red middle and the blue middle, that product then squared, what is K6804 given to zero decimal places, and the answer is 4029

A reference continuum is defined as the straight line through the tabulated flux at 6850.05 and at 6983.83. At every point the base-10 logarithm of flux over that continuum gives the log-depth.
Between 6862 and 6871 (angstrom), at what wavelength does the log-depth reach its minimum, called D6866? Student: 6864.26 angstrom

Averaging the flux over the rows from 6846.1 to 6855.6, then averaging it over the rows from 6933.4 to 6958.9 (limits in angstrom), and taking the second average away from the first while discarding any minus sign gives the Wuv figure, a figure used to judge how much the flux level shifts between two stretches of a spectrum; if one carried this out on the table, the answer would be 0.46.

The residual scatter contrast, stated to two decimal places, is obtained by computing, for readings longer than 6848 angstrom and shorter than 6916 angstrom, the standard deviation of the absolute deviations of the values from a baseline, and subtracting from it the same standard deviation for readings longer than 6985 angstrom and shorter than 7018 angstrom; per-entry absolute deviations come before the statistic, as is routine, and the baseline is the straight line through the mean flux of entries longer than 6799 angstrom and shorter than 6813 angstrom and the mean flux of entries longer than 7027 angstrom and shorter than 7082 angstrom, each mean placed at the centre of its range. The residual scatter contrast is 0.10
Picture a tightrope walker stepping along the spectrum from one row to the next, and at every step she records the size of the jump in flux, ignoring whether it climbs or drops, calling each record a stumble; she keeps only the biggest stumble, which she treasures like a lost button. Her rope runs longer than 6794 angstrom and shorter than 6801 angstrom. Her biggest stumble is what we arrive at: 0.18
